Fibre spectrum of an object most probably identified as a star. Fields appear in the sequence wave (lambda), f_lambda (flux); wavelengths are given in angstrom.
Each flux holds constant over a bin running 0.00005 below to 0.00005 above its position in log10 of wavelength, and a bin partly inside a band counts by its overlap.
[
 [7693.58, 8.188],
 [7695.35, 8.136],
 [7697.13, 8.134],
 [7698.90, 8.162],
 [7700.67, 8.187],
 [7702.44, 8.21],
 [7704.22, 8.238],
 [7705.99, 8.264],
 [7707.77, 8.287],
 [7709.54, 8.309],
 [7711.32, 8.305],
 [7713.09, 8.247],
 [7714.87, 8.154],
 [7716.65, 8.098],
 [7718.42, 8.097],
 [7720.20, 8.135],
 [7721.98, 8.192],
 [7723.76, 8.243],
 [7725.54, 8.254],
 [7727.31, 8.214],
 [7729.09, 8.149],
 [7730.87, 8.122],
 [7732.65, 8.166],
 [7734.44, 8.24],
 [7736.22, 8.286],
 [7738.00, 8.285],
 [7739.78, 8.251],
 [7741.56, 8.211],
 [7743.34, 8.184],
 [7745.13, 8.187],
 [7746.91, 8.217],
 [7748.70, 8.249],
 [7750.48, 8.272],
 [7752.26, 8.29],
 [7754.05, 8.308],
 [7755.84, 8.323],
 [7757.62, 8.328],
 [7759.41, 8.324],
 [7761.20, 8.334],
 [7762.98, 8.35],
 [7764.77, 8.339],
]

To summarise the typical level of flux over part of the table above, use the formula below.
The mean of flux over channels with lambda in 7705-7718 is 8.24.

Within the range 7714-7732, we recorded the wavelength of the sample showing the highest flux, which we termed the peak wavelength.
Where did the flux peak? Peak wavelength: 7725.54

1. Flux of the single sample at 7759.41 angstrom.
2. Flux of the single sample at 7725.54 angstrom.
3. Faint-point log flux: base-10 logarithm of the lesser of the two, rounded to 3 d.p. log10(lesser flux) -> 0.917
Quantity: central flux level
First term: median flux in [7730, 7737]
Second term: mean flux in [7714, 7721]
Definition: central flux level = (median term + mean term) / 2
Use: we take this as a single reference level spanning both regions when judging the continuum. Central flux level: 8.16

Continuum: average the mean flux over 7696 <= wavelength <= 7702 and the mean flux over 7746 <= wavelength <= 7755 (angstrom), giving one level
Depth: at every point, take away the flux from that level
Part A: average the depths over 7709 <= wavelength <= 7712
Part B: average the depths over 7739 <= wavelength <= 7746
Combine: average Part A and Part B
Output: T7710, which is -0.04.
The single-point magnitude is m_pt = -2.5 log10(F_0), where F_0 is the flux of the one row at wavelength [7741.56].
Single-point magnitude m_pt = -2.29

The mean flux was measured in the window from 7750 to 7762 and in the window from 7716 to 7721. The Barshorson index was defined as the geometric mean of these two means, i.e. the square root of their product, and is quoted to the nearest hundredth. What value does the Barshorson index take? 8.21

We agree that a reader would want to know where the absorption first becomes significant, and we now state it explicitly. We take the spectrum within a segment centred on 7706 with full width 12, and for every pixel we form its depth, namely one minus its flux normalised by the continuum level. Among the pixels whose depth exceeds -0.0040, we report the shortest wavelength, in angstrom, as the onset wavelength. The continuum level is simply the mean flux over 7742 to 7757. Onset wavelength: 7700.67 angstrom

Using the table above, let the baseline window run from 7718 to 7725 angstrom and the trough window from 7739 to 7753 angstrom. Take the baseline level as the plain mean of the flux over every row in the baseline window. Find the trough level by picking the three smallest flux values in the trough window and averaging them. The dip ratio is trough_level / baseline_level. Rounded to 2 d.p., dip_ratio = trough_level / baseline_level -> 1.00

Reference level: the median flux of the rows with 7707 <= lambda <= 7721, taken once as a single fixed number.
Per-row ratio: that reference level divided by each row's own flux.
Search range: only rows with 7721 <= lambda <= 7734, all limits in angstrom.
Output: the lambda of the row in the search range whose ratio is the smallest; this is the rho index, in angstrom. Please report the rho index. 7725.54 angstrom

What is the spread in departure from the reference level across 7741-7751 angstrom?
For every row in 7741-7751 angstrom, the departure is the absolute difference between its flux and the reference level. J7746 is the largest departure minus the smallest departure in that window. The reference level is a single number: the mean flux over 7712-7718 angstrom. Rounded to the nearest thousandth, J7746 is 0.088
